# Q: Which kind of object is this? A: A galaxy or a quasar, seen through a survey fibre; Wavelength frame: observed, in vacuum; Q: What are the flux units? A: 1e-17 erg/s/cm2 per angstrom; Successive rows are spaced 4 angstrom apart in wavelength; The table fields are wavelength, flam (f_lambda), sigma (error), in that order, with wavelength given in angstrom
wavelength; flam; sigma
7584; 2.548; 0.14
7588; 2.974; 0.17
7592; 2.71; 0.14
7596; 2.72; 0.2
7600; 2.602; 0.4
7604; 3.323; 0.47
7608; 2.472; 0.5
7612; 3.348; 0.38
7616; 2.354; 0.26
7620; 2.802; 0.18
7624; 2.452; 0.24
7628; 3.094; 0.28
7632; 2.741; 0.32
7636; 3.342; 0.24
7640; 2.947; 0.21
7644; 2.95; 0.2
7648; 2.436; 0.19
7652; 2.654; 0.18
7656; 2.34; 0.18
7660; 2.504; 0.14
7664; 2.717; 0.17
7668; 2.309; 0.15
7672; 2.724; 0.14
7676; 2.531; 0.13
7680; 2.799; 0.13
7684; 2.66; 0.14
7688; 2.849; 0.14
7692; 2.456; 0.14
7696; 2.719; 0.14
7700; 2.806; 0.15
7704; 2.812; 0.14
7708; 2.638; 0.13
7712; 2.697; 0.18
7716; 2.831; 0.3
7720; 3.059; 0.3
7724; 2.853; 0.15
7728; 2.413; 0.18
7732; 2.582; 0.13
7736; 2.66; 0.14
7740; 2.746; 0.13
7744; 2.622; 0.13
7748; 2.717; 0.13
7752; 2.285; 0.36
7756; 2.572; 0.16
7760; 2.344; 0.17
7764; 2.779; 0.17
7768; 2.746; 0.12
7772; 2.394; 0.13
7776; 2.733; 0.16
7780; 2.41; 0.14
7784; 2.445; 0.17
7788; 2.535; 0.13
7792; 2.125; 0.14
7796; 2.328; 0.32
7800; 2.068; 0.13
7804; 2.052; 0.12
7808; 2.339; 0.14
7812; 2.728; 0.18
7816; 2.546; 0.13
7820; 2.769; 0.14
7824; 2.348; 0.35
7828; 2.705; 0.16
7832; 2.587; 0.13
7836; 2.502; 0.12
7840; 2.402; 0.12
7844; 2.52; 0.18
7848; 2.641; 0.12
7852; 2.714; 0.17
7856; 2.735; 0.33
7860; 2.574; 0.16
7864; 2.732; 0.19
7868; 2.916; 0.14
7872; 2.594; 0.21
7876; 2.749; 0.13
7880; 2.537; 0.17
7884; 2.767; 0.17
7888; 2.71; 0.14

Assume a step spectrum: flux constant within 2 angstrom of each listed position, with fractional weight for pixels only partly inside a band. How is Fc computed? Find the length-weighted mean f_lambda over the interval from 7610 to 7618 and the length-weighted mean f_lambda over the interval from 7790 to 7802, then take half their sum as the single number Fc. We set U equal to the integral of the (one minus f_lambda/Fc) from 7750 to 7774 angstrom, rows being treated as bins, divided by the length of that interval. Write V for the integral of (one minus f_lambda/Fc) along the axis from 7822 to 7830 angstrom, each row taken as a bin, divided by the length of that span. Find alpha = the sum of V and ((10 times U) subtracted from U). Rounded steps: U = -0.003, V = -0.01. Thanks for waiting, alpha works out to 0.02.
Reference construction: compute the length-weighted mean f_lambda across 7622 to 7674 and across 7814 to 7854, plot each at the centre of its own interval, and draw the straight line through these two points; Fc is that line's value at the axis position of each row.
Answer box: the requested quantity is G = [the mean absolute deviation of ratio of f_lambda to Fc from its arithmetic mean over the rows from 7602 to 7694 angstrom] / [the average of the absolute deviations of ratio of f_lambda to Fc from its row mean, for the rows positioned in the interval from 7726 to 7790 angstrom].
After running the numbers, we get 1.79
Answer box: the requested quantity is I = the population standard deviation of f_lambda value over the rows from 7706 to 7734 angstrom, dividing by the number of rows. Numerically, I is 0.19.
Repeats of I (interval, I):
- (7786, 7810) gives 0.17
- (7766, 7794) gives 0.20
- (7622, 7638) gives 0.34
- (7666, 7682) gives 0.19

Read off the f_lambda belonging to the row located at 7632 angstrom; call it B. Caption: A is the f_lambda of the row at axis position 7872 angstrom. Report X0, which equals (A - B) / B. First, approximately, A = 2.594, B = 2.741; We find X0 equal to -0.05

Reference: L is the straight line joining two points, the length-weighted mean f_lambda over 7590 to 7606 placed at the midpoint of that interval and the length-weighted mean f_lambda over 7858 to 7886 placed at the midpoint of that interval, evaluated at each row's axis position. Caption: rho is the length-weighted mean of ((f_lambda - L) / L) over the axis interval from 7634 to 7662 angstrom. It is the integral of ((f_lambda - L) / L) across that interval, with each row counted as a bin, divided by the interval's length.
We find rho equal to -0.026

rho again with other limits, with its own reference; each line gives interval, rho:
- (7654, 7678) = -0.101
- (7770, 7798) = -0.116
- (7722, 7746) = -0.044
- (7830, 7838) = -0.063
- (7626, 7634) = 0.034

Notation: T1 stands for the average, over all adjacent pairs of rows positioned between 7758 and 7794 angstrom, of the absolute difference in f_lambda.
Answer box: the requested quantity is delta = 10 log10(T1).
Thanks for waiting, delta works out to -6.0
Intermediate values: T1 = 0.25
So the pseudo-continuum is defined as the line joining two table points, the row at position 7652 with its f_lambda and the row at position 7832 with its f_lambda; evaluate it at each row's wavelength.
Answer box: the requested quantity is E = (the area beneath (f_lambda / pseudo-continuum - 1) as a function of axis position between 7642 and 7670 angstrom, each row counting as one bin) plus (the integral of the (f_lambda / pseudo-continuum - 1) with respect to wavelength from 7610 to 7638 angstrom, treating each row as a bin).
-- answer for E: 1.2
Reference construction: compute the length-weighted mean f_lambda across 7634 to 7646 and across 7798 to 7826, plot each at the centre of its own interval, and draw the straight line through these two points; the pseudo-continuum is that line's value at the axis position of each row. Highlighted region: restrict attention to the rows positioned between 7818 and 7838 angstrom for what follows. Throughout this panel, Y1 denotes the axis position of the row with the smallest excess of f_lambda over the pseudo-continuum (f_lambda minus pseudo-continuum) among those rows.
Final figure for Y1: 7824 angstrom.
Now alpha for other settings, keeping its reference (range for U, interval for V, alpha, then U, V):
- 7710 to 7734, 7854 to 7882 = 0.74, -0.090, -0.07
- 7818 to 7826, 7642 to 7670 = 0.15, -0.018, -0.02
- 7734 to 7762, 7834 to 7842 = 0.21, -0.020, 0.02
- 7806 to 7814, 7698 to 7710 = -0.02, -0.008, -0.10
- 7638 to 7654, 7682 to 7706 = 0.76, -0.093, -0.08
